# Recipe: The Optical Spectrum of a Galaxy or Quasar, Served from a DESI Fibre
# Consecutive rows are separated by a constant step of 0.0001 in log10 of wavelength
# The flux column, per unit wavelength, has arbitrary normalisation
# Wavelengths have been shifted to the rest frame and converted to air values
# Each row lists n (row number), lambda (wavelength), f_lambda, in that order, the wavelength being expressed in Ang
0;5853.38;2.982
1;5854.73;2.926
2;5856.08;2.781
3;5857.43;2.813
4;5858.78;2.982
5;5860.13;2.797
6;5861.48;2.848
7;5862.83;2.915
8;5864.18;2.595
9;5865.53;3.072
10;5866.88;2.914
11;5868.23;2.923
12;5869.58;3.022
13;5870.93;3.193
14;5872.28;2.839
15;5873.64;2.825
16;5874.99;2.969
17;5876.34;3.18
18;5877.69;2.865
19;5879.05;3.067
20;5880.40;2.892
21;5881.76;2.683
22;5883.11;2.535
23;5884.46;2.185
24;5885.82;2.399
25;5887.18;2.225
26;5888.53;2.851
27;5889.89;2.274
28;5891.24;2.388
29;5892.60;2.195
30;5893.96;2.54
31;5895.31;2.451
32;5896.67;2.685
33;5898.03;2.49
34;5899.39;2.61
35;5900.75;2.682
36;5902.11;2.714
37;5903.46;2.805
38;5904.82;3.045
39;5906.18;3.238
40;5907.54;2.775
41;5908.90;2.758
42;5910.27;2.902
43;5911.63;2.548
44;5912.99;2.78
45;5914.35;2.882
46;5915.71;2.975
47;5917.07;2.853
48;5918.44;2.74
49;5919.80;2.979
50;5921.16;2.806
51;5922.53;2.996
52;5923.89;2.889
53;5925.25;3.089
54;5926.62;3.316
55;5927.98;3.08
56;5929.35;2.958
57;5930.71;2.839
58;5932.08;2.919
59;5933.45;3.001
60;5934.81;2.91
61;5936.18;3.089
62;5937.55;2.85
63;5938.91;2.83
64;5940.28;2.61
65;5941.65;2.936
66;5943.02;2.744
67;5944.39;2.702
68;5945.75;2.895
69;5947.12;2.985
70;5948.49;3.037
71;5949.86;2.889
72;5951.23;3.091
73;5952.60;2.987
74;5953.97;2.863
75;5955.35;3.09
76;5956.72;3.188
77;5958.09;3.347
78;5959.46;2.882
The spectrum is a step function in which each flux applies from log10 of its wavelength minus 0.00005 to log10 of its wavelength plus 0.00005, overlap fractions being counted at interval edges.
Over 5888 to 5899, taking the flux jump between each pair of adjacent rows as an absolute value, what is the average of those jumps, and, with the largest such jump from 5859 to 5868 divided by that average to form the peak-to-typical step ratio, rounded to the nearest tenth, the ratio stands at 1.9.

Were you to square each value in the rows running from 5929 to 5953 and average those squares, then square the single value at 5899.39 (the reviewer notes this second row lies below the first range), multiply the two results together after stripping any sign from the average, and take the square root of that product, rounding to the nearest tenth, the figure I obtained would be 7.6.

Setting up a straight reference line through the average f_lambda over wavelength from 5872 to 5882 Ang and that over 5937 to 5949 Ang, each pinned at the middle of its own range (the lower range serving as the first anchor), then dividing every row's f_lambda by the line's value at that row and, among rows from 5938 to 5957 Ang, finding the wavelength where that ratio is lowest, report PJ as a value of 5940.28 Ang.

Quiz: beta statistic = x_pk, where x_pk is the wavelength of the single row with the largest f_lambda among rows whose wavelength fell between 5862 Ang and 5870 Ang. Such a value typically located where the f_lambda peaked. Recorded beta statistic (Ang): 5865.53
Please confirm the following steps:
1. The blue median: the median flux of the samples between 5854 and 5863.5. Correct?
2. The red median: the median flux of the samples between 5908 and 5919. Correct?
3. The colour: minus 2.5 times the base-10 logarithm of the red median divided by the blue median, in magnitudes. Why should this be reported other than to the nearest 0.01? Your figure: 0.01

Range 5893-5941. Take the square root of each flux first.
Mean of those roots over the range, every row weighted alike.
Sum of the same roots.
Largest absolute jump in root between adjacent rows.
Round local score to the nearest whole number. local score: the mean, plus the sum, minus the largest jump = 61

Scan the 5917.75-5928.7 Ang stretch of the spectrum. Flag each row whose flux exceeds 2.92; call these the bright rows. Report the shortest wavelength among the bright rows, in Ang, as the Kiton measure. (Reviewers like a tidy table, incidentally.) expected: 5919.80 Ang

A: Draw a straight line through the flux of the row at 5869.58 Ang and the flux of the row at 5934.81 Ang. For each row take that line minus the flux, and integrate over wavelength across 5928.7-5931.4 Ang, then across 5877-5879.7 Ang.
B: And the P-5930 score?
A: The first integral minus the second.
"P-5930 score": -0.1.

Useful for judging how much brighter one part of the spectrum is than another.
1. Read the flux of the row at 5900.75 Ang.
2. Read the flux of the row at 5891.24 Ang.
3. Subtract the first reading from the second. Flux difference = -0.3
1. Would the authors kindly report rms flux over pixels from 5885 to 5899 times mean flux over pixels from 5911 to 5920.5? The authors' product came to 6.94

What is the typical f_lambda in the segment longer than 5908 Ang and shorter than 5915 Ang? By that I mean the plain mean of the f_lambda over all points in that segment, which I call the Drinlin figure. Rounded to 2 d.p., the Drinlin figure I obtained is 2.77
